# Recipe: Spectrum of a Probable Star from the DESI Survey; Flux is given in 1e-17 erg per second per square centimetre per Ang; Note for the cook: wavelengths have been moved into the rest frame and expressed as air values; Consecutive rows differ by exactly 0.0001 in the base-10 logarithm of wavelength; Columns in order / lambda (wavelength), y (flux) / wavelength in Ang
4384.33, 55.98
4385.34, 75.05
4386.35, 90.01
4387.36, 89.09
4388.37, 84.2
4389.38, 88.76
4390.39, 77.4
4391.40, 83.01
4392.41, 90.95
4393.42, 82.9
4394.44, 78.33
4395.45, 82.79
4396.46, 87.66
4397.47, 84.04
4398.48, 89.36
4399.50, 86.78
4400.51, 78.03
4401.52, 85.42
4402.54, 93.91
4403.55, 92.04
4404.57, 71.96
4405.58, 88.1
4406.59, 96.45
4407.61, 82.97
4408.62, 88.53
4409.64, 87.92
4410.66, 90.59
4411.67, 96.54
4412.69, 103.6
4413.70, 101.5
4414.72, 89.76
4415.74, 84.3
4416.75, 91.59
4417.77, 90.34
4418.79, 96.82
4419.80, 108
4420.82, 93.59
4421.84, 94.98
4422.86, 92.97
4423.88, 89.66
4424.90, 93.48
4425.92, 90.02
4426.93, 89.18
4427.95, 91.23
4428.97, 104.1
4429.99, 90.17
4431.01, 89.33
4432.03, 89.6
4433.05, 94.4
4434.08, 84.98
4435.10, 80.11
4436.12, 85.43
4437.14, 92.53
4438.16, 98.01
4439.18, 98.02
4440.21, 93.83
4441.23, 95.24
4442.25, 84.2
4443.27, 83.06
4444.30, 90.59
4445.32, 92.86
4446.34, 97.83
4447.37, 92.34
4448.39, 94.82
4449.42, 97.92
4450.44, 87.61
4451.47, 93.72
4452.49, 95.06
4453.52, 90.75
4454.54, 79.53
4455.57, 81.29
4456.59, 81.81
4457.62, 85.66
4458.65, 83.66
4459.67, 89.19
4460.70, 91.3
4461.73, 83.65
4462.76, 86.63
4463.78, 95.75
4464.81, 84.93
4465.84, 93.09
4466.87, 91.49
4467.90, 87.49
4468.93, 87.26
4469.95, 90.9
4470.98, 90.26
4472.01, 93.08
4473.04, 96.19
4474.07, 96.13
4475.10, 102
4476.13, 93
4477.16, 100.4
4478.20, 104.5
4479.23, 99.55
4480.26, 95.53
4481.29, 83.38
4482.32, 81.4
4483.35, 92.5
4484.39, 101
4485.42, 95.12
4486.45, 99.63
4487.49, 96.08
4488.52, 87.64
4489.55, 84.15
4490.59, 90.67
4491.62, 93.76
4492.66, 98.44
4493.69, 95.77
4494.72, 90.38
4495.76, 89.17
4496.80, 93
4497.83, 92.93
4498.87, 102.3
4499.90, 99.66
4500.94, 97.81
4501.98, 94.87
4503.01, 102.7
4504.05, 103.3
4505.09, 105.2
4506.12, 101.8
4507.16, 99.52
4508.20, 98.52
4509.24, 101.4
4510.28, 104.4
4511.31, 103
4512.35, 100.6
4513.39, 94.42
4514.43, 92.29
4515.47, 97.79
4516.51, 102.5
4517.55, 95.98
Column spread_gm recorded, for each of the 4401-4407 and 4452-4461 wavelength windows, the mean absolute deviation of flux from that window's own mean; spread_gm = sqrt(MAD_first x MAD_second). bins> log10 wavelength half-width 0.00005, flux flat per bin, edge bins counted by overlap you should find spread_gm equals 5.30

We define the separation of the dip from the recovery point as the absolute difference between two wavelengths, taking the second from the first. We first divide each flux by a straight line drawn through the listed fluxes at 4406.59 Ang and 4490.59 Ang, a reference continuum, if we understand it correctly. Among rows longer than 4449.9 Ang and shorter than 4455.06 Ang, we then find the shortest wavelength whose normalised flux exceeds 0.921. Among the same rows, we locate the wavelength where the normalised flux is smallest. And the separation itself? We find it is 4.1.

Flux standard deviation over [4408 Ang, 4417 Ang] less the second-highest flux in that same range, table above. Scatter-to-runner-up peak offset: -95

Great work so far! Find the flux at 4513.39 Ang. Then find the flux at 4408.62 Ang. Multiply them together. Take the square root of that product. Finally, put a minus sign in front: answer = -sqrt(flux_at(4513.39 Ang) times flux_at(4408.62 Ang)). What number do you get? -91.4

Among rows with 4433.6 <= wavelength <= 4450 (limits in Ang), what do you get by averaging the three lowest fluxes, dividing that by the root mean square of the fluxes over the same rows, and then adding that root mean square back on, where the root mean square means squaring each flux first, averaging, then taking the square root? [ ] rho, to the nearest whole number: 92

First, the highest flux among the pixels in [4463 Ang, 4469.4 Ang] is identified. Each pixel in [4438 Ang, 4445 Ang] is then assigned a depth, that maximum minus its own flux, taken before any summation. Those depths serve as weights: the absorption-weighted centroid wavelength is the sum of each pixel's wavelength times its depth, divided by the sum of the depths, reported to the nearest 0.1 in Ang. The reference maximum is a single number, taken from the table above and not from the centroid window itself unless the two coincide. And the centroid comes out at 4443.5 Ang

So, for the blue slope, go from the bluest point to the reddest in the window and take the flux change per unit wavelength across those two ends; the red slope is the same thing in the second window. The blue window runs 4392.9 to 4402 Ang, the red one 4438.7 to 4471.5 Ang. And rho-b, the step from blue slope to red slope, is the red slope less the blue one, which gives -0.56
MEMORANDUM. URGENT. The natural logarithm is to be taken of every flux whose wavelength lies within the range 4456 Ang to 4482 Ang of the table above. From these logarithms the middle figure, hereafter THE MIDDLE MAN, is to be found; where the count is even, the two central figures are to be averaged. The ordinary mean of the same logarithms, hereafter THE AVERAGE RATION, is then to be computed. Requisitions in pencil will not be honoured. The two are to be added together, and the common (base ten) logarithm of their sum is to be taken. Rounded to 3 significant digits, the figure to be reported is 0.956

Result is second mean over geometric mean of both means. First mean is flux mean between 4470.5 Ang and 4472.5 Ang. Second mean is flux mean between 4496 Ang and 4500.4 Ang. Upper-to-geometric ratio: 1.03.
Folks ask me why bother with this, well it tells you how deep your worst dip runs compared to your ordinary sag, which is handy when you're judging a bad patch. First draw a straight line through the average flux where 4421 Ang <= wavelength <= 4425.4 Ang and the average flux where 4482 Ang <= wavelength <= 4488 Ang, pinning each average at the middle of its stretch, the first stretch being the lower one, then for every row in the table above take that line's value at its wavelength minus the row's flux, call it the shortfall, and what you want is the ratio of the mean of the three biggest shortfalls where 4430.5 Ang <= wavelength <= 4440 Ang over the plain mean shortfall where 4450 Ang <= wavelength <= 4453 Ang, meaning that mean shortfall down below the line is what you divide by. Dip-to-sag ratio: 7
